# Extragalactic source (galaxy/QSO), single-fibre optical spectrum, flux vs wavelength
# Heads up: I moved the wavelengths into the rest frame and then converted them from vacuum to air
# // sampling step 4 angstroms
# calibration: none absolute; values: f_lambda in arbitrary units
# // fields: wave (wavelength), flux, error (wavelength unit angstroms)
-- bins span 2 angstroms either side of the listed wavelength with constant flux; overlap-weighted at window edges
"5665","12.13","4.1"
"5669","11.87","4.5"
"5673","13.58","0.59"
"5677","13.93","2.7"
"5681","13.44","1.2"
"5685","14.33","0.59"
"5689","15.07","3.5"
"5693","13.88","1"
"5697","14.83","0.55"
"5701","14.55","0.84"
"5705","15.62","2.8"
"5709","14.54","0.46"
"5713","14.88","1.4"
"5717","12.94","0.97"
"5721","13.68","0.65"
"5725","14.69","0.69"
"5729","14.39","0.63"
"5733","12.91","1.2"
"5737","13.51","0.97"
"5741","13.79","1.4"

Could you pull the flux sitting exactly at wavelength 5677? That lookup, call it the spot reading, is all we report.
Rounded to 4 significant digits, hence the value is 13.93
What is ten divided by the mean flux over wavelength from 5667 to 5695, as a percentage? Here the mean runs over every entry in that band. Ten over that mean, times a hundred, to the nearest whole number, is 73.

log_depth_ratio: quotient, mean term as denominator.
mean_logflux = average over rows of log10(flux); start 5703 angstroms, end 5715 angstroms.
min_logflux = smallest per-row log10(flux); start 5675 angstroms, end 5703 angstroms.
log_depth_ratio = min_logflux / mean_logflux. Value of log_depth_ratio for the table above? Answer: 0.959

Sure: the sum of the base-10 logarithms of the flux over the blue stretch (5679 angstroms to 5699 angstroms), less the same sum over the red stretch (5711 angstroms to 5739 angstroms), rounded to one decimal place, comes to -2.2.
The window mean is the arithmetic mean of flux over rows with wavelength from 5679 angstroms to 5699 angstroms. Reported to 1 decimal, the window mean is 14.3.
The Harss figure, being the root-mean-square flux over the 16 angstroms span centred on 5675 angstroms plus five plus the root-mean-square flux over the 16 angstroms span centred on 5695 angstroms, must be 32.8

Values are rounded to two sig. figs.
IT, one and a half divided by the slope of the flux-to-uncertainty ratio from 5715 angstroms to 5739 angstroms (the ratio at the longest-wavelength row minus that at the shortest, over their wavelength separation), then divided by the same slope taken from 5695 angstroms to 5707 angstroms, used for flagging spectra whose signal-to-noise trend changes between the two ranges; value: -19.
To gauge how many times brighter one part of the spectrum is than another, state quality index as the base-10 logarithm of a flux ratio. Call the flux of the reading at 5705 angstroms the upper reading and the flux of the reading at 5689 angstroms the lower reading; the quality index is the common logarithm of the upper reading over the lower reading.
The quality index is 0.016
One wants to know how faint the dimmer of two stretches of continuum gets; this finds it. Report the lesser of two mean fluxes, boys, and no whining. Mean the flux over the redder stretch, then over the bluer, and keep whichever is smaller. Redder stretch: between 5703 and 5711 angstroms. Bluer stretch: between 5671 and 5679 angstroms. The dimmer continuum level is 13.8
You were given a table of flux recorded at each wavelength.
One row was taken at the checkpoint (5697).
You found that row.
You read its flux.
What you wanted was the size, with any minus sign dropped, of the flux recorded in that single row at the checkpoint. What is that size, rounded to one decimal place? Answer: 14.8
